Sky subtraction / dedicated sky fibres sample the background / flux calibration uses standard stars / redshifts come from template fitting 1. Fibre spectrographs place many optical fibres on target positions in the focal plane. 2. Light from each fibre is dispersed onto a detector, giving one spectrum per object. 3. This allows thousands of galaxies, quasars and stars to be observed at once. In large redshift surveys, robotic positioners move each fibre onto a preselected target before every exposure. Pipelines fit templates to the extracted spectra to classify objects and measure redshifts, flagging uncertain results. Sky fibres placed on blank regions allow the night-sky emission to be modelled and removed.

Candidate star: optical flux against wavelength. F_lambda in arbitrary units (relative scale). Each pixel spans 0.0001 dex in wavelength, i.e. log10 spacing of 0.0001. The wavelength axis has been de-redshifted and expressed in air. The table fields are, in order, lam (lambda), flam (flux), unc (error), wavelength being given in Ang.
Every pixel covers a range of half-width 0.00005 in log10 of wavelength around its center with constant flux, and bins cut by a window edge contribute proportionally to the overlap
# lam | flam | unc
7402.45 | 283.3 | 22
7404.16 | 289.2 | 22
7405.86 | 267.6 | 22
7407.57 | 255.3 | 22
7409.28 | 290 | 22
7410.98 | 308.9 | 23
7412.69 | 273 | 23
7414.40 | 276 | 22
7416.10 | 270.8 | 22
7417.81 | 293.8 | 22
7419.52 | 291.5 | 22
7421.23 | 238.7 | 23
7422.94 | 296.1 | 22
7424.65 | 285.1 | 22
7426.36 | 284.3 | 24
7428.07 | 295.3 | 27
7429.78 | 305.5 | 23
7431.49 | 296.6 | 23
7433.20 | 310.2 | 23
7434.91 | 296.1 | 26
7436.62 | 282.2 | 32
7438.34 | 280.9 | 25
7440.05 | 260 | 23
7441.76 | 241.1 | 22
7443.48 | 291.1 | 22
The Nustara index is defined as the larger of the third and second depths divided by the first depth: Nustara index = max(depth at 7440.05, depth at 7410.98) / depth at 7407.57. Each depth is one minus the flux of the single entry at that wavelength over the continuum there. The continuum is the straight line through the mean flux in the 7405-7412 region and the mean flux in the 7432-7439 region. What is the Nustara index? 1.3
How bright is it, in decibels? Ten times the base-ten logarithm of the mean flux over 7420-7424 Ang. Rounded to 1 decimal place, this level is 24.3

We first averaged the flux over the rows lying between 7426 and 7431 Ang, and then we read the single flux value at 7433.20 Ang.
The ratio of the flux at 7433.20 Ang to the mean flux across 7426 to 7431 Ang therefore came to 1.05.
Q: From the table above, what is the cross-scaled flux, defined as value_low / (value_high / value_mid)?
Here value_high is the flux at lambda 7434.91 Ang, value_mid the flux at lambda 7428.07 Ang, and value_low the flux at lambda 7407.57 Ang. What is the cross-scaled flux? 255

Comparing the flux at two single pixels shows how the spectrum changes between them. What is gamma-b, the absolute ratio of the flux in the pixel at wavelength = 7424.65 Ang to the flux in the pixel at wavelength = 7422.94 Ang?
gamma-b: 0.96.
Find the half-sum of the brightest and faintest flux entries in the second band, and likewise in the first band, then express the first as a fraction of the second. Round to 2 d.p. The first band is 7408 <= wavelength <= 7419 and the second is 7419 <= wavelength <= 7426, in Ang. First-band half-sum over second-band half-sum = 1.08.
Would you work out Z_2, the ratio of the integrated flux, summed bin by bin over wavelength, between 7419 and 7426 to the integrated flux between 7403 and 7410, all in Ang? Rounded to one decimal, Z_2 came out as 1.0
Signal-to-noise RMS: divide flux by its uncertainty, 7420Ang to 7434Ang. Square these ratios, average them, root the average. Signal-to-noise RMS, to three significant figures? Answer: 12.5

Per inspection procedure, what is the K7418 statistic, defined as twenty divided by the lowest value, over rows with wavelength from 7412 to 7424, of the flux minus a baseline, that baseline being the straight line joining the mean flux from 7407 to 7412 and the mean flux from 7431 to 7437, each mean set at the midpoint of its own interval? -0.4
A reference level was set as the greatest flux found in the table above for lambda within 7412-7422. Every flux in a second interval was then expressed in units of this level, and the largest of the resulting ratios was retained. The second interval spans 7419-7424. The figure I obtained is 1.01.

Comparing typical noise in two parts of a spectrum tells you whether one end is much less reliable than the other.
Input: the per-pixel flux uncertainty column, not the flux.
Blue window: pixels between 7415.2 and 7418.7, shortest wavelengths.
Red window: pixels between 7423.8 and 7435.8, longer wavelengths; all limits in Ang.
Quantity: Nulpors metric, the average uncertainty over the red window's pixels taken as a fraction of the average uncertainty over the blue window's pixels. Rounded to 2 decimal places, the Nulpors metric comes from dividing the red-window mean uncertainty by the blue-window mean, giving 1.09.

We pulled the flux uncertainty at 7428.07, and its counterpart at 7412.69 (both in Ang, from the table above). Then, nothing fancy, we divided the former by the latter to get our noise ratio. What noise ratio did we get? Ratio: 1.17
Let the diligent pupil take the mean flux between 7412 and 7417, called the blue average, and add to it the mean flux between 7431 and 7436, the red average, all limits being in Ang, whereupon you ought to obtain 574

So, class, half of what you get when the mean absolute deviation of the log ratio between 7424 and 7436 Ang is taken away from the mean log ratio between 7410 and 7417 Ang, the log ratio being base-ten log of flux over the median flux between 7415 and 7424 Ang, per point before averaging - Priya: -0.012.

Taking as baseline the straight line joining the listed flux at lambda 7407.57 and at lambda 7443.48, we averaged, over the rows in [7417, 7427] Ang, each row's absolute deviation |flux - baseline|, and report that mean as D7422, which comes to 22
